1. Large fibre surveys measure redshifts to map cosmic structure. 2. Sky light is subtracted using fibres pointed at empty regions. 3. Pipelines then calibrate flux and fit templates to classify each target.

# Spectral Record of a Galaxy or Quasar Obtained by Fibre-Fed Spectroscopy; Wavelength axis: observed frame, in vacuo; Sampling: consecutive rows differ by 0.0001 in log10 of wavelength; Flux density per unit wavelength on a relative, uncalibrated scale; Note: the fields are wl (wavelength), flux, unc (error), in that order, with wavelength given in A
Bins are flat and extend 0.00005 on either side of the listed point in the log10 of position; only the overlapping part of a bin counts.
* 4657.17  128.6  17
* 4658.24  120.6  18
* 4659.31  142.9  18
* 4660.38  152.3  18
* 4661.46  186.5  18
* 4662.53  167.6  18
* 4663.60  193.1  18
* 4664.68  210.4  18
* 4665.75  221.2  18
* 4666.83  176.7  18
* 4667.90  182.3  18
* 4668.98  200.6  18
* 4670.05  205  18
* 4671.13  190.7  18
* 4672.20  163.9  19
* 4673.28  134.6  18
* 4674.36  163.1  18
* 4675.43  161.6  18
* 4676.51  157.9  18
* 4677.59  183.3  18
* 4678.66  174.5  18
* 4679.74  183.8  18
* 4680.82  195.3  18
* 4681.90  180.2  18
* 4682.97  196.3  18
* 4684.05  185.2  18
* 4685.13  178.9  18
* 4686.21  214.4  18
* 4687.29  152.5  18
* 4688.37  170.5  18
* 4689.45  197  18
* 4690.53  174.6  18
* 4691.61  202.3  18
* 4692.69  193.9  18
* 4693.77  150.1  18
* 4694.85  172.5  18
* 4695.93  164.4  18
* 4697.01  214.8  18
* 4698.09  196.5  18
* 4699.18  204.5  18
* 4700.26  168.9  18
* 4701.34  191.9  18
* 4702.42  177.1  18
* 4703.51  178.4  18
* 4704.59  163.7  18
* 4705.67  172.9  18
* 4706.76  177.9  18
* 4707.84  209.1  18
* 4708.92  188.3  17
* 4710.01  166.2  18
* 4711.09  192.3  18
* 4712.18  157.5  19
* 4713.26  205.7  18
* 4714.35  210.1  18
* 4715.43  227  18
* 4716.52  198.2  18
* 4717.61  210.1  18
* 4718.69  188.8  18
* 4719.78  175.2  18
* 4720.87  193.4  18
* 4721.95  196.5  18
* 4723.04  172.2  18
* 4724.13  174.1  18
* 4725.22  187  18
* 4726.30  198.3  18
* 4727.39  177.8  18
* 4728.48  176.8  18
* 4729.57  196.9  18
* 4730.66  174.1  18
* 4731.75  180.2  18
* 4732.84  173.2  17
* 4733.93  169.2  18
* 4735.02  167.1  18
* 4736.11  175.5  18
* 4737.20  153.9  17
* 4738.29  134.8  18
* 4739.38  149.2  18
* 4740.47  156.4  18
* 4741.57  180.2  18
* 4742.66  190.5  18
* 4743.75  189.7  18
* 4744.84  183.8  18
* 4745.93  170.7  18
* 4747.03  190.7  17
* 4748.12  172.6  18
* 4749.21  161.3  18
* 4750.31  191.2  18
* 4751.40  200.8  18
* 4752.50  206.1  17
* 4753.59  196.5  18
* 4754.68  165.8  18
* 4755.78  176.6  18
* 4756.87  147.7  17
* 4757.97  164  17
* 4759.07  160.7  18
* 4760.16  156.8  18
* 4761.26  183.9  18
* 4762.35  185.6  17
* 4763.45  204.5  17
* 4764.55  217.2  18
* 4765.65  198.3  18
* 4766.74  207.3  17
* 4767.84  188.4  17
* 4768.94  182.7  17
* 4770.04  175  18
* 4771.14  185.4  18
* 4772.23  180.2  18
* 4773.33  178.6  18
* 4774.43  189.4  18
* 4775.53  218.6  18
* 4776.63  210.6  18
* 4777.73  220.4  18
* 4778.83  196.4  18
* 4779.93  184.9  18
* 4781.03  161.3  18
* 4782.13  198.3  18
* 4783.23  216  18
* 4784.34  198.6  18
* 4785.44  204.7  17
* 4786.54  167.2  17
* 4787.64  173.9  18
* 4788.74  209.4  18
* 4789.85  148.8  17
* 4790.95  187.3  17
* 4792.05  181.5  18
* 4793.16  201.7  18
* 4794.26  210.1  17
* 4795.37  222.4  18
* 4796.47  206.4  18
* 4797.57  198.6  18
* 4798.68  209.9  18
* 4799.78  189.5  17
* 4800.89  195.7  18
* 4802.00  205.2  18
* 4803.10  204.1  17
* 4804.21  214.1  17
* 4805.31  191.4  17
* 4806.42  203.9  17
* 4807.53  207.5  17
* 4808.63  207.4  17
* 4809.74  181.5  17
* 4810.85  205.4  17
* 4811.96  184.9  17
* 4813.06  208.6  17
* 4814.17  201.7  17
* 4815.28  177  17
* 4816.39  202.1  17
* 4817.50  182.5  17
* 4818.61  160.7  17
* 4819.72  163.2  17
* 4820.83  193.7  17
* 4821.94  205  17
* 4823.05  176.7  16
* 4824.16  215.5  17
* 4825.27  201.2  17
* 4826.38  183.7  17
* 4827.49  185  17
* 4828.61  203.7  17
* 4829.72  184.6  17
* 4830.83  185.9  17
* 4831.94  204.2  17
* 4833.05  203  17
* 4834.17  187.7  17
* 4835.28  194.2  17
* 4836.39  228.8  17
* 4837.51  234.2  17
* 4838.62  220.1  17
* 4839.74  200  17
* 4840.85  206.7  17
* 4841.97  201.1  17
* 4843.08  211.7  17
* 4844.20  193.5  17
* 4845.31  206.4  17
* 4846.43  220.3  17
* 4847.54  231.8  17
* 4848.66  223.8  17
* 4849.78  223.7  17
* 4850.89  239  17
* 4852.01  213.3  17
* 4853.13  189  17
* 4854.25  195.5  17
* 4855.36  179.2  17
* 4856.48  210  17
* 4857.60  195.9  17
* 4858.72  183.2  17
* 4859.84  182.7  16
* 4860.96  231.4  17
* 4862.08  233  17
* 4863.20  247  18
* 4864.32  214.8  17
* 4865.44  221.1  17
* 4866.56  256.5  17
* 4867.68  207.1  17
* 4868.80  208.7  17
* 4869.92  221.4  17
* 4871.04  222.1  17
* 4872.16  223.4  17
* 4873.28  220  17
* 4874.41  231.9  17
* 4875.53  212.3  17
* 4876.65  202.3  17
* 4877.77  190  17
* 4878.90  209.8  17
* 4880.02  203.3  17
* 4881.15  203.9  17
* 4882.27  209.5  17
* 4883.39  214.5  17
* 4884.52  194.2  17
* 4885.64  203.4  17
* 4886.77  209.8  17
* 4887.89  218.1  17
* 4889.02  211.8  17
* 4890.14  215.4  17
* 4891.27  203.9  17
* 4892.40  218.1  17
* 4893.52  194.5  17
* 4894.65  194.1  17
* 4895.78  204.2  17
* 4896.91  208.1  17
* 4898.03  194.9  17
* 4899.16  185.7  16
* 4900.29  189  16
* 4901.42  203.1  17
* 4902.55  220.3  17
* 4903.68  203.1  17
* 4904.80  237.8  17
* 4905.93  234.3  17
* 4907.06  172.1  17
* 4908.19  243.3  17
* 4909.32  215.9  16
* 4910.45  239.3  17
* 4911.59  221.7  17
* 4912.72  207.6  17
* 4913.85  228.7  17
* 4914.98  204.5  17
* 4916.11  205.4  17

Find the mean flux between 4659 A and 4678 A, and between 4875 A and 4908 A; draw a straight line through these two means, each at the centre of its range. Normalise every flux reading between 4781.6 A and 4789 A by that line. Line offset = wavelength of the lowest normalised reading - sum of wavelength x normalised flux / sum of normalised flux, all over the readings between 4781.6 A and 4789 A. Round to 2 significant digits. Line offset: 1.2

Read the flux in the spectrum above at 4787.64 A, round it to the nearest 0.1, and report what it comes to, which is 173.9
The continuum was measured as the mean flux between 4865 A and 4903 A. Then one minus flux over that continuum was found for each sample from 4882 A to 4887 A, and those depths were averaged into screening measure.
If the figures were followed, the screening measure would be 0.02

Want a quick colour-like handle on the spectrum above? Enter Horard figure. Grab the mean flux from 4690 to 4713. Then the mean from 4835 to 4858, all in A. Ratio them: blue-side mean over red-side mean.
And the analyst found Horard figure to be 0.86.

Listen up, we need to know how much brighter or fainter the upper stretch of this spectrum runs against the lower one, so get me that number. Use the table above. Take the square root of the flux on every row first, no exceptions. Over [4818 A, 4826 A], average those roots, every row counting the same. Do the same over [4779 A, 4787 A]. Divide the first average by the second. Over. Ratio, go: 0.99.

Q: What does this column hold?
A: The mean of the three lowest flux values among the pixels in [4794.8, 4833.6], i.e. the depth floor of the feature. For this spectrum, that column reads 167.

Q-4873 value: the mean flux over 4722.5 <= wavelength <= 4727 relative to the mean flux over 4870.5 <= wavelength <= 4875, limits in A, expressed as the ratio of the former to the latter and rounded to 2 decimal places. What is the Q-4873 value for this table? 0.82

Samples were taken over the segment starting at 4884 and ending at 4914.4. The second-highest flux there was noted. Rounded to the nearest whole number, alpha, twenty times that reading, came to 4786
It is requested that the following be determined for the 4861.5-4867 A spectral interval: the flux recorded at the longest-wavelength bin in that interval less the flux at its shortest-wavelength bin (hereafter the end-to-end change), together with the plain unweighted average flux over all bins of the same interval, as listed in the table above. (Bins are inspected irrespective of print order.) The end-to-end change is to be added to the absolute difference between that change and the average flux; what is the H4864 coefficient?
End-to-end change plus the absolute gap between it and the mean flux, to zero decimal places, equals 234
